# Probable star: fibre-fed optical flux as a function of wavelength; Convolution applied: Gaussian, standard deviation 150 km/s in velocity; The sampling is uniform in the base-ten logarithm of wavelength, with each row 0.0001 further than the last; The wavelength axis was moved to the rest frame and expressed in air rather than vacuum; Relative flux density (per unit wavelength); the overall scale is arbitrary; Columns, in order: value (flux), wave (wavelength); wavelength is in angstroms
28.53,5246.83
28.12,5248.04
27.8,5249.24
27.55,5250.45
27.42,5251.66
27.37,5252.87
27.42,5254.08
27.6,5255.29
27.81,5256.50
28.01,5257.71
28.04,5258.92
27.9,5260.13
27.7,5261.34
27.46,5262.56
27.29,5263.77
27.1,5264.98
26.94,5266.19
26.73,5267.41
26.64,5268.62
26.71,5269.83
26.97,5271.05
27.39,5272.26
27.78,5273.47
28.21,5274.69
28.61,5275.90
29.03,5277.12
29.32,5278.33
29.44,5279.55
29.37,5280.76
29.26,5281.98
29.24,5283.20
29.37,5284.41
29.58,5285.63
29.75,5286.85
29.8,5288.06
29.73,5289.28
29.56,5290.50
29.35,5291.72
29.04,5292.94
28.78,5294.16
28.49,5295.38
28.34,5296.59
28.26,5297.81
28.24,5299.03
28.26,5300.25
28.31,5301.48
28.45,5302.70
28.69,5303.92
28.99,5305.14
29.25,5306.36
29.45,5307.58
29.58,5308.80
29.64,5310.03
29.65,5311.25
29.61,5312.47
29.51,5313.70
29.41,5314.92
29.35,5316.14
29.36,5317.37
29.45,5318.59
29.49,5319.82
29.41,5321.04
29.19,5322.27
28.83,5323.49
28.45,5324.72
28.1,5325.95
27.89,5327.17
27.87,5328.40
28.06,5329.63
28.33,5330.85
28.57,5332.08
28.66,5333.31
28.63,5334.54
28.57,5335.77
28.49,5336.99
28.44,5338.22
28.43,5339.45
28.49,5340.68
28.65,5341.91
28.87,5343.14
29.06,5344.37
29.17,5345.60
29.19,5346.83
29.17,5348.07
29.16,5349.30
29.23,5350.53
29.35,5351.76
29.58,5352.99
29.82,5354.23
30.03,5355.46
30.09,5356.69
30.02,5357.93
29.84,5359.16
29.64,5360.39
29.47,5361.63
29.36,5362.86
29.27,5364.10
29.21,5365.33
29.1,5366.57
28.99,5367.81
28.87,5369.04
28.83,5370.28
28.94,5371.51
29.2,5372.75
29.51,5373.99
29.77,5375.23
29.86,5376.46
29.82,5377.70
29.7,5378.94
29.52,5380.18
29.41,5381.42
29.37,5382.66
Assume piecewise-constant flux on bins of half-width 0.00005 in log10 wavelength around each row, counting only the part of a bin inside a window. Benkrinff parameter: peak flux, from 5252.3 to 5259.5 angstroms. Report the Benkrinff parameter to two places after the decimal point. 28.04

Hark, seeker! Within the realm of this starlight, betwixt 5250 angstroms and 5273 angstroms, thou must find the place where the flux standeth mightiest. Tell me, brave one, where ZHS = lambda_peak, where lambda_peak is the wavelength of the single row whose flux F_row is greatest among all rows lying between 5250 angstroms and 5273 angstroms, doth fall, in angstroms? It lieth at 5258.92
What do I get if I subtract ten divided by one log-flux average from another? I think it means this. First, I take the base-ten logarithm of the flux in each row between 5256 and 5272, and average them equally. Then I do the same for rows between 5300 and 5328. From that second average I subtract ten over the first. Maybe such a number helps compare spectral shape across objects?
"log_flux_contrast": -5.50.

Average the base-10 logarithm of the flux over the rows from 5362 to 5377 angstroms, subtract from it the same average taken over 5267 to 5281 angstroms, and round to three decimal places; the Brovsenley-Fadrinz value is 0.019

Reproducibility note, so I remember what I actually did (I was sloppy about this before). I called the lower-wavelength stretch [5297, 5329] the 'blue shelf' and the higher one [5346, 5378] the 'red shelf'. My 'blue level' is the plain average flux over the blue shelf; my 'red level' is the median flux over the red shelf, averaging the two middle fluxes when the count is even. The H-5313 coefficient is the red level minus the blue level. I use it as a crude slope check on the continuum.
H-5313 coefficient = 0.41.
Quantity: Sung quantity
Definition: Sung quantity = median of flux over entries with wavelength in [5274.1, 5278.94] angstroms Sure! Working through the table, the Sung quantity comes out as 28.8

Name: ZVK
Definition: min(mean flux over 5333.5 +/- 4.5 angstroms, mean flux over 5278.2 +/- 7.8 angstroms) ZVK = 28.5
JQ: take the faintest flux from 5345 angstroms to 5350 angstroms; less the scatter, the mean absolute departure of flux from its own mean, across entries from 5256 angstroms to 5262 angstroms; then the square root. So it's 5.39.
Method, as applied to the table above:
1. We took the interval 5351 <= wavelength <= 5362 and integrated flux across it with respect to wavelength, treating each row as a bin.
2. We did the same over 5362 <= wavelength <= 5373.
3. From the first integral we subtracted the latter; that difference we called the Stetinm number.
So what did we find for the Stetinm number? 7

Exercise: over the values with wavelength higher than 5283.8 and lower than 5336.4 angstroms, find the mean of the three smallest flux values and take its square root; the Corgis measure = 5.286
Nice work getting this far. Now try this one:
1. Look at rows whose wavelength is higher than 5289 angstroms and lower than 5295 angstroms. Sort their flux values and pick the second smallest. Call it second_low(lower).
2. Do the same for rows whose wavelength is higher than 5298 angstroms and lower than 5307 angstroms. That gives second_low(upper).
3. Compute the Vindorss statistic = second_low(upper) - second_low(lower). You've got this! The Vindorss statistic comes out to -0.8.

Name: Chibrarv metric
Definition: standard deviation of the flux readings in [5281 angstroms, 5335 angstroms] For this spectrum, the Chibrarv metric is 0.58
